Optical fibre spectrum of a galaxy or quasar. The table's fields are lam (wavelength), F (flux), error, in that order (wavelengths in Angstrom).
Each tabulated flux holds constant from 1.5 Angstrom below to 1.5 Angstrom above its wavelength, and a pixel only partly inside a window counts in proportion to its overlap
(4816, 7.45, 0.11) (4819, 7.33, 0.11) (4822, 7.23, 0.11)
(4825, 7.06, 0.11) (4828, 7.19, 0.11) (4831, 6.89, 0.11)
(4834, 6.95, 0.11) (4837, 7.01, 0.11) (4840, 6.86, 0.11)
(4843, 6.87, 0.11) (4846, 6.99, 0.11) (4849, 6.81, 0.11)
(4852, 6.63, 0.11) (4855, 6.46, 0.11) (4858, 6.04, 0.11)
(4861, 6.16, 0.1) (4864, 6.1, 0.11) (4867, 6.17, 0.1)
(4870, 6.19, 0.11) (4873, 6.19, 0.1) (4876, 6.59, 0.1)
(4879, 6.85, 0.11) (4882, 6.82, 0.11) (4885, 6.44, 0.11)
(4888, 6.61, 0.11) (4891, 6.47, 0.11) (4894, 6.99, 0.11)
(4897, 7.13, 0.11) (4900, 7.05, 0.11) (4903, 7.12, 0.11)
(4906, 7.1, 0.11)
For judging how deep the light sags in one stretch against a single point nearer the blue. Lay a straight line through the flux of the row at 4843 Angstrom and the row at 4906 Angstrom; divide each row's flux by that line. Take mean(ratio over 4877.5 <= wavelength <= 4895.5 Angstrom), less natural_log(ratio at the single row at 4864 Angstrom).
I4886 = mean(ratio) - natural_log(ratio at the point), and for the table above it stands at 1.08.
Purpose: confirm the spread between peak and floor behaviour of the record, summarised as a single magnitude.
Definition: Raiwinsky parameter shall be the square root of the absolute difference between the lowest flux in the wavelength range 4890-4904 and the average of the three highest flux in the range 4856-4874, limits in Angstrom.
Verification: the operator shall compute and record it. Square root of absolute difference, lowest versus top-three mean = 0.54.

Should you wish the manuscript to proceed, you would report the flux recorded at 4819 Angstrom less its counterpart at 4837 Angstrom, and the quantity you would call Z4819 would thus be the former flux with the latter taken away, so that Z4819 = 0.3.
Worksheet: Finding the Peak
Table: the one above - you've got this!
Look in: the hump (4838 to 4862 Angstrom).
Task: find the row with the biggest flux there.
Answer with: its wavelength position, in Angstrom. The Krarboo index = 4846 Angstrom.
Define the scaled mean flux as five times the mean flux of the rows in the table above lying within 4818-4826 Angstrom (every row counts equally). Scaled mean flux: 36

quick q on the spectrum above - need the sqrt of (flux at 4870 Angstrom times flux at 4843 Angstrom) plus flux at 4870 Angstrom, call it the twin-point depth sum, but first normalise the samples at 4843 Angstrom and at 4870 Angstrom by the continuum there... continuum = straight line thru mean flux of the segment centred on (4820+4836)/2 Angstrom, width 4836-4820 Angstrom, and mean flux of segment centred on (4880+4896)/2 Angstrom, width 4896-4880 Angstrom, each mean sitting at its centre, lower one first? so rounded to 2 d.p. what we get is 1.86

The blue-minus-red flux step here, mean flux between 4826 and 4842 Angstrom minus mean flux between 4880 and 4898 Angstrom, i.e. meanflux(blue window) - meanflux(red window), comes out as 0.24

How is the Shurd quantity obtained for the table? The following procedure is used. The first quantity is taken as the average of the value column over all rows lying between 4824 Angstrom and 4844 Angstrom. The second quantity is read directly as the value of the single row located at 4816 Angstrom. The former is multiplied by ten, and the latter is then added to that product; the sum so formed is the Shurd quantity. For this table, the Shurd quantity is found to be 77.2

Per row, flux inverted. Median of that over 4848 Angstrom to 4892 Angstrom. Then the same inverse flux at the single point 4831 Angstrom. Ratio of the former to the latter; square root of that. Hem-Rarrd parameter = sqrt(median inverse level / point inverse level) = 1.03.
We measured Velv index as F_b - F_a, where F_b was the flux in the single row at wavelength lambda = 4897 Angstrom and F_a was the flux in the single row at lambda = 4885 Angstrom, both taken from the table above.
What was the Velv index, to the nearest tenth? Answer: 0.7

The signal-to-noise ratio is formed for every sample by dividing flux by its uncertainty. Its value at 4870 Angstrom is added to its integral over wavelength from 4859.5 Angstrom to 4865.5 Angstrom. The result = 407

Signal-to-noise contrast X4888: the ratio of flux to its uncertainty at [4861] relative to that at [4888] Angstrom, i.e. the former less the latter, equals 2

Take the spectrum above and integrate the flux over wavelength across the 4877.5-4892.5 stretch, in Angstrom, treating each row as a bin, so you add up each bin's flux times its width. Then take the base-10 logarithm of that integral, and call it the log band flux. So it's 2.00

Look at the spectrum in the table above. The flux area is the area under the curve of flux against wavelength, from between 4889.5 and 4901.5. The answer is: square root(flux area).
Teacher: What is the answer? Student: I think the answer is 9.11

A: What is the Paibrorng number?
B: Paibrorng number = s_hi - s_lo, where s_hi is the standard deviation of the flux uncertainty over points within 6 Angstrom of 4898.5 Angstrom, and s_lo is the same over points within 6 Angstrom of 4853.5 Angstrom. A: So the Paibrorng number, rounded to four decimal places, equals 0.0000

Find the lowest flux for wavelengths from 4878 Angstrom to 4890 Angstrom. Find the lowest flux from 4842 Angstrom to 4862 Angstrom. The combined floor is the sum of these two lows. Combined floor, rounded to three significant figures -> 12.5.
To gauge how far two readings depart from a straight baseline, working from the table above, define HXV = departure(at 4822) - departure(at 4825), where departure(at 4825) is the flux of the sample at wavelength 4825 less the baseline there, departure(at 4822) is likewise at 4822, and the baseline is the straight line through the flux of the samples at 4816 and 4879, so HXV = 0.14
